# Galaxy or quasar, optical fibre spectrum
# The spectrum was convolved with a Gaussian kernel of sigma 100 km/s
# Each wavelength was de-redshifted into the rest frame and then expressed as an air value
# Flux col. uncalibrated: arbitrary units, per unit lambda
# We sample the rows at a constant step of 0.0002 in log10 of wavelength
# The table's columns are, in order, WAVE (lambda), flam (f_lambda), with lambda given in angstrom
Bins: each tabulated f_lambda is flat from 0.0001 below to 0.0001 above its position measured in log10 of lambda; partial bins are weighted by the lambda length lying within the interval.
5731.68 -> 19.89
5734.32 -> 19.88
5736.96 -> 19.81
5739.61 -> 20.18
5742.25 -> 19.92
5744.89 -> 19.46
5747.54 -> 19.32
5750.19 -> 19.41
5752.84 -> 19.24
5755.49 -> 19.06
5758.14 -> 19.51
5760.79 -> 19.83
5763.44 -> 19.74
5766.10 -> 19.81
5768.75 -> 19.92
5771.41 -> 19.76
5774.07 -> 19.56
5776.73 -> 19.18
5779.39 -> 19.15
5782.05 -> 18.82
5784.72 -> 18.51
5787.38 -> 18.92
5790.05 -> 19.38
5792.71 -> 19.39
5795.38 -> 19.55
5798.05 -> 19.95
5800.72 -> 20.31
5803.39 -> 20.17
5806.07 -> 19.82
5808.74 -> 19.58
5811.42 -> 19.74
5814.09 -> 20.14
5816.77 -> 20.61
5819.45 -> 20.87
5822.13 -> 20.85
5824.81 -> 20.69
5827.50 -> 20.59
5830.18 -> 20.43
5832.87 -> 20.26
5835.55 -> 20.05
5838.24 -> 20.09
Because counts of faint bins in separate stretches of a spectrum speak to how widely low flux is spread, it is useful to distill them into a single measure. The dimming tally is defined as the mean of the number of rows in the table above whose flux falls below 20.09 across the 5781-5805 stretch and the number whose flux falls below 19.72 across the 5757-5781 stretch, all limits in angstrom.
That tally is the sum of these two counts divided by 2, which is 5.5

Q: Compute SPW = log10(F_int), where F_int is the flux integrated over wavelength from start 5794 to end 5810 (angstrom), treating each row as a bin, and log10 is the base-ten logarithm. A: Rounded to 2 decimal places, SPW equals 2.50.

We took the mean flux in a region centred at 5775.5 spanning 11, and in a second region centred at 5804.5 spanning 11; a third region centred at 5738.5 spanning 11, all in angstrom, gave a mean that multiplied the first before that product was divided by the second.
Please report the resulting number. 19.4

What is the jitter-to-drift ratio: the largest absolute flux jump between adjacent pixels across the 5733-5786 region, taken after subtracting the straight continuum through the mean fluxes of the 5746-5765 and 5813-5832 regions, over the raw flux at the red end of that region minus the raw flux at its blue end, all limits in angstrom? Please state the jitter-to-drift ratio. -0.37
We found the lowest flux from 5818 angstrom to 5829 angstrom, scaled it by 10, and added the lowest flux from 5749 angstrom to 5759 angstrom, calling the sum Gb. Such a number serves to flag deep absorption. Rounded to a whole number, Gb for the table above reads 225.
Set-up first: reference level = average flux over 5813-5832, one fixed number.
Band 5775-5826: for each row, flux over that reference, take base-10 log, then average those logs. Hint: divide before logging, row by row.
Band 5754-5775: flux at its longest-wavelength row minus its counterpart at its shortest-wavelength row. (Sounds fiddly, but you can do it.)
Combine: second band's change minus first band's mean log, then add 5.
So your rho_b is 5.5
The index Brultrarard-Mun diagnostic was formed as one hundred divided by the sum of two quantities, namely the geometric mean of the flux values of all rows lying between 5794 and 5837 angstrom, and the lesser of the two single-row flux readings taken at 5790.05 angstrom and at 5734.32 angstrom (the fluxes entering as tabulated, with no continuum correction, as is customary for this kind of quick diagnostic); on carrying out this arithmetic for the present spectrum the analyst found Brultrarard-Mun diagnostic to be 2.53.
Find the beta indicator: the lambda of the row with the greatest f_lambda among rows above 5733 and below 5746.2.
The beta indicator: 5739.61 angstrom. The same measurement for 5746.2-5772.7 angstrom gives 5768.75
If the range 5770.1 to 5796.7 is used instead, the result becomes 5771.41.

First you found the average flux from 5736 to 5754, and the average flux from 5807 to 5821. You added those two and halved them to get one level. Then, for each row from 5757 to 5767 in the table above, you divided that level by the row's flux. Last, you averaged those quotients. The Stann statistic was 1.009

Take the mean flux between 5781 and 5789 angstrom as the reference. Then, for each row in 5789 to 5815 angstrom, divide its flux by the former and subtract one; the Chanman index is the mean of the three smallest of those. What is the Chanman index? 0.037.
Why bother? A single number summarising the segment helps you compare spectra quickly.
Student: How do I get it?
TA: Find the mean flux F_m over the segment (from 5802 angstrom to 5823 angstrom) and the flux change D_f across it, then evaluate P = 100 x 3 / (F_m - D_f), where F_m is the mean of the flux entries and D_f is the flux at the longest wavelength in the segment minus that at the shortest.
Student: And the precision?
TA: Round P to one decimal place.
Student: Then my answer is 15.4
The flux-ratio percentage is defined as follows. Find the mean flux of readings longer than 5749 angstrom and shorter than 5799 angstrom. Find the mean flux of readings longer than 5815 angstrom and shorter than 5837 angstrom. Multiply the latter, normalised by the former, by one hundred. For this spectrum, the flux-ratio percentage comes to 106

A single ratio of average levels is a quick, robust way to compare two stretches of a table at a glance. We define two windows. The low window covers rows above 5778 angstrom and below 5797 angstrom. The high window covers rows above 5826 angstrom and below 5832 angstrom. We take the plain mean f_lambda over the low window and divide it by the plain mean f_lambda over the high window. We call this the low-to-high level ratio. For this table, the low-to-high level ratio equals 0.93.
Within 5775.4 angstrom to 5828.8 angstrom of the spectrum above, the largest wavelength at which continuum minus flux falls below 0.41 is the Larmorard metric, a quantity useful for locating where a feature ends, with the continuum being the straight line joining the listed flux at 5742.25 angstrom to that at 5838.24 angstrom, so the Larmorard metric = 5827.50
